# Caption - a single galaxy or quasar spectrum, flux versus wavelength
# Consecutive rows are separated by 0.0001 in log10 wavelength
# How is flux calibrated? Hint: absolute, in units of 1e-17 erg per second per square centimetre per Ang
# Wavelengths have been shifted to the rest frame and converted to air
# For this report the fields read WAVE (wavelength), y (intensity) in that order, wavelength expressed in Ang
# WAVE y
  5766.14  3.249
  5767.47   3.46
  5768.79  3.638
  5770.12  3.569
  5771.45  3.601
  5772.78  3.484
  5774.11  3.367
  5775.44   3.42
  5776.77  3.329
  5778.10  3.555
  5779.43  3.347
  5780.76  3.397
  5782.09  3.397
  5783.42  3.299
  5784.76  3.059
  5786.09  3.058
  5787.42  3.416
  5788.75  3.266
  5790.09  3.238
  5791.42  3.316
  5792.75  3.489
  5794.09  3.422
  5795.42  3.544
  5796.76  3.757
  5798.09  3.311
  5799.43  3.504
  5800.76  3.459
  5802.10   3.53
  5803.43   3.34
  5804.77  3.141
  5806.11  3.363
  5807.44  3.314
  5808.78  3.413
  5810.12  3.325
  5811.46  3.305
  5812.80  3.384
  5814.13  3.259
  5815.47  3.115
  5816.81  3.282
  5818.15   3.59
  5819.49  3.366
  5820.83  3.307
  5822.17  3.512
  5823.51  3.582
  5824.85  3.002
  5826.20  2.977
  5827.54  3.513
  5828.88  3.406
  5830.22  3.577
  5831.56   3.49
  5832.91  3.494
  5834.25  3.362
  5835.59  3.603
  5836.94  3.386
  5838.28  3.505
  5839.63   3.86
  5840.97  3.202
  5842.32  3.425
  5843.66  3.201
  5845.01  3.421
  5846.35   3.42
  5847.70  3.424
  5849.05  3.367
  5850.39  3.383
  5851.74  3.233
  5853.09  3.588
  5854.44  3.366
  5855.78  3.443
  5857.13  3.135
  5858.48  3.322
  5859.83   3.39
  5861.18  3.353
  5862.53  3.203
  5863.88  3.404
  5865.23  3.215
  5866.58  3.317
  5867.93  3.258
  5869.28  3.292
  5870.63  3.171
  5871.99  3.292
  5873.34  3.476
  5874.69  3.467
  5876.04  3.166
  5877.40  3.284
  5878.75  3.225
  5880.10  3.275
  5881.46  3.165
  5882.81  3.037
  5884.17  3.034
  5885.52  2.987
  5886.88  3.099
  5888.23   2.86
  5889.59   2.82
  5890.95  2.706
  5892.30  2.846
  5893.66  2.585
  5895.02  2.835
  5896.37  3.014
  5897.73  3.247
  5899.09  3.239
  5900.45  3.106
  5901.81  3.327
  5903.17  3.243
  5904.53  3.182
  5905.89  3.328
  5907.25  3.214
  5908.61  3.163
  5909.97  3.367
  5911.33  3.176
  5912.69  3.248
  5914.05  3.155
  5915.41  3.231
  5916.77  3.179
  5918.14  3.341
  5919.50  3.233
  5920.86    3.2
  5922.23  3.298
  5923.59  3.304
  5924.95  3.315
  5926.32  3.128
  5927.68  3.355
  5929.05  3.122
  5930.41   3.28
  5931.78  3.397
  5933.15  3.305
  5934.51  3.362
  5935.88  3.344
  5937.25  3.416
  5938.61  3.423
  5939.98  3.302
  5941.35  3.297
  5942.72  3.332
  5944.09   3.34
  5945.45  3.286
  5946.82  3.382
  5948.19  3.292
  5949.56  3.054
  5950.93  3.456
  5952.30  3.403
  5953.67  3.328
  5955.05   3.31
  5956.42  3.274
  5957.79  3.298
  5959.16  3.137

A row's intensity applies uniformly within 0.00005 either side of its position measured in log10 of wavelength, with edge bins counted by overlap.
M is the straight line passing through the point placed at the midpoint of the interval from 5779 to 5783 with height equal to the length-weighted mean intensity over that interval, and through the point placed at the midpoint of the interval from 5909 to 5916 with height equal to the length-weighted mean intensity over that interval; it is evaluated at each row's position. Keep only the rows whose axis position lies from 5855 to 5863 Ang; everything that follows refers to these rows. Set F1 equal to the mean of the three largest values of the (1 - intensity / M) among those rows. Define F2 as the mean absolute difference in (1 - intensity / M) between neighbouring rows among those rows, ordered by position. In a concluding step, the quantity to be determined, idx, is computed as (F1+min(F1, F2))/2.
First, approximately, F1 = 0.02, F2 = 0.045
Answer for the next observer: 0.02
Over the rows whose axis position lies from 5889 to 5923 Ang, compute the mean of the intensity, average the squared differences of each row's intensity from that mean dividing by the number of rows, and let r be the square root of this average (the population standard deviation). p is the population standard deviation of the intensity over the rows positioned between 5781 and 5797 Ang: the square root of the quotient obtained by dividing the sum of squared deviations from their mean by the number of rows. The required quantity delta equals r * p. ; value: 0.039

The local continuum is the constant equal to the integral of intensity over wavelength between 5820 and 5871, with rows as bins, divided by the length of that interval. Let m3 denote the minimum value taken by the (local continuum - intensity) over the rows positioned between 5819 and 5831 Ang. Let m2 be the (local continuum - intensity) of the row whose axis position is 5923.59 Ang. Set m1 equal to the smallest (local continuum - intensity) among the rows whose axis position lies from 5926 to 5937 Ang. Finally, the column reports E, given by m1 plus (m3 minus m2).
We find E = -0.30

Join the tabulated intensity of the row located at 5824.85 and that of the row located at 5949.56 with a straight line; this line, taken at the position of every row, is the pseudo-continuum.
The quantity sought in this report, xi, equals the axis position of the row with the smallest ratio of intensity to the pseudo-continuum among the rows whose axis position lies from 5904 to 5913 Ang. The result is 5908.61 Ang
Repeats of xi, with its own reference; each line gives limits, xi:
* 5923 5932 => 5929.05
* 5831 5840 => 5834.25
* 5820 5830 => 5826.20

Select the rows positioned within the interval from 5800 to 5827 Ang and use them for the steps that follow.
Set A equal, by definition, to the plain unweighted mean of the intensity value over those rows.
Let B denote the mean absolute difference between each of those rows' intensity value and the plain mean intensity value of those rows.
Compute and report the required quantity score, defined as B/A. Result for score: 0.038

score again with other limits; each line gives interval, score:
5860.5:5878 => 0.024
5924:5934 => 0.026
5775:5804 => 0.034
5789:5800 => 0.037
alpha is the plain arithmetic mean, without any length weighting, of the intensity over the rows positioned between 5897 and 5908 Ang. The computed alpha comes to 3.24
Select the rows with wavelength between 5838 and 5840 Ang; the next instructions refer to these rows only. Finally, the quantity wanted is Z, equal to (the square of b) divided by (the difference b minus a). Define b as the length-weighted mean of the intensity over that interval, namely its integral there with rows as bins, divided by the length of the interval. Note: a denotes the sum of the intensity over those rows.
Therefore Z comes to -3.68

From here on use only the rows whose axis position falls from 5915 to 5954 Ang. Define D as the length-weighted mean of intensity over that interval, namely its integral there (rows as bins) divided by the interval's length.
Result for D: 3.30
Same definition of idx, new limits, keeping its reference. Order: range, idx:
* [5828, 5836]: -0.03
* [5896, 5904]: 0.04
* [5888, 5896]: 0.11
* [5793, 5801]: -0.01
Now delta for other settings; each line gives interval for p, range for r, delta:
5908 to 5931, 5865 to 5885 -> 0.009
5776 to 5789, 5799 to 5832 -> 0.024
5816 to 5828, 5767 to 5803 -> 0.034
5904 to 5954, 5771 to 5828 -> 0.015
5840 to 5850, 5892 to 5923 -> 0.018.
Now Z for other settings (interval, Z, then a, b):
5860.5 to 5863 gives -3.29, 6.6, 3.28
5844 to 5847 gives -3.35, 6.8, 3.40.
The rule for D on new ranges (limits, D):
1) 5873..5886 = 3.21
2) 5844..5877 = 3.34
